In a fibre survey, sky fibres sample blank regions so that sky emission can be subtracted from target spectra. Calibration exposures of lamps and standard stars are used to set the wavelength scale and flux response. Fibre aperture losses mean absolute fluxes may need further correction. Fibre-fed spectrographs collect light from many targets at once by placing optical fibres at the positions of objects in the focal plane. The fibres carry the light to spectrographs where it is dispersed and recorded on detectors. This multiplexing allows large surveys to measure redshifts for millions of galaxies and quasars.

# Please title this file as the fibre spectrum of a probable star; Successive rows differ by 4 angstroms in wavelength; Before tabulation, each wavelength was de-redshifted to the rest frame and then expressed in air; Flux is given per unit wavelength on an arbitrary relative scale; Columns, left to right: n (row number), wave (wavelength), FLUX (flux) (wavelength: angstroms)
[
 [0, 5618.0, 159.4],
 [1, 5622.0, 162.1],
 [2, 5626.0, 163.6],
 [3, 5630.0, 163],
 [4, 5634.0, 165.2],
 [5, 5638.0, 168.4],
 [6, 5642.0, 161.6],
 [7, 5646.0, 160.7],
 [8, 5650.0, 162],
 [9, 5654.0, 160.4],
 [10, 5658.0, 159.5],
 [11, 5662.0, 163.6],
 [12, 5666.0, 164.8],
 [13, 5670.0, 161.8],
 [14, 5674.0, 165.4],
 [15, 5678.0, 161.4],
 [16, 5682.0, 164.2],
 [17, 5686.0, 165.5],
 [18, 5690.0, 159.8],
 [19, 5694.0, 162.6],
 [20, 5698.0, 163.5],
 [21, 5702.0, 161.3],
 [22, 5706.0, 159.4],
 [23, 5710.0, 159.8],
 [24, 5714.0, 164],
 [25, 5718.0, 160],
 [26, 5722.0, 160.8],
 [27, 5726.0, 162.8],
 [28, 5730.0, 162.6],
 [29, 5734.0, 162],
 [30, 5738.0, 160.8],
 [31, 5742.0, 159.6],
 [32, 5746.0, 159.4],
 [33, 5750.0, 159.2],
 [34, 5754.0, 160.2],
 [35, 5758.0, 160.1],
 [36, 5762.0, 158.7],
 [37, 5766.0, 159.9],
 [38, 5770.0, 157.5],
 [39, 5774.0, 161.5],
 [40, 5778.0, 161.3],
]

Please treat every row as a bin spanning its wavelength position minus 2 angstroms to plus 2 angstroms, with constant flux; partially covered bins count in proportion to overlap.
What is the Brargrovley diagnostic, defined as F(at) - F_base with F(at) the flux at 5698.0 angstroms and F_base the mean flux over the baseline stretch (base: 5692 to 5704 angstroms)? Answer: 1.0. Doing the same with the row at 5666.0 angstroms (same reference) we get 2.3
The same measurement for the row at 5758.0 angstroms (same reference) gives -2.4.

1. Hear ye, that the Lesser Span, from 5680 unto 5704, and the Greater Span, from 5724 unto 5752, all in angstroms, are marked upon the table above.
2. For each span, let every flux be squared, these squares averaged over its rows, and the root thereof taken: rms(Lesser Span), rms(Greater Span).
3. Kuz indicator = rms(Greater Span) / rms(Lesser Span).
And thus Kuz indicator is 0.988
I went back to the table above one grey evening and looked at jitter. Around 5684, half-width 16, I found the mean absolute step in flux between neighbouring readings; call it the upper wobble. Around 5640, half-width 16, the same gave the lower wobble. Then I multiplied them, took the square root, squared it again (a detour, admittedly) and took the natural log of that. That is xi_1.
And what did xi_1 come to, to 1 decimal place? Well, 2.0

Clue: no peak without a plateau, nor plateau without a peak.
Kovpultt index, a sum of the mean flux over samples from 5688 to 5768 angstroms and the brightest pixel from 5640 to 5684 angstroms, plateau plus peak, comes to 326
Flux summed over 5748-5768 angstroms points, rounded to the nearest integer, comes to 798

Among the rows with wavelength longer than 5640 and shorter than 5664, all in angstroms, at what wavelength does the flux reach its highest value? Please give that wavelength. 5662.0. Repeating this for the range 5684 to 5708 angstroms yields 5686.0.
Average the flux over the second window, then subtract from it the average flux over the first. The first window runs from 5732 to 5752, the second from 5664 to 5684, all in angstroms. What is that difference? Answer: 3.3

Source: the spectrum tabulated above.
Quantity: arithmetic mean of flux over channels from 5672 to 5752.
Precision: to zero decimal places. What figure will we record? 162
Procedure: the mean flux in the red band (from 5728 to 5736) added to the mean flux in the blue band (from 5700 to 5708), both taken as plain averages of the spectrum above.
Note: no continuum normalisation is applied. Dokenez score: 323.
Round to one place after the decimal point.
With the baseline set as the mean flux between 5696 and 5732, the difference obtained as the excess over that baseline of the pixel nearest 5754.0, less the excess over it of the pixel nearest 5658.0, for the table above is 0.7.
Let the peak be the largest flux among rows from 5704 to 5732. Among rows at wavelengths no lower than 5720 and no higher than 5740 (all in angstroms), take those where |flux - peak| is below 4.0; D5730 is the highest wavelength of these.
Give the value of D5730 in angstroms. 5738.0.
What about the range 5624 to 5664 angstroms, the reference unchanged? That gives 5662.0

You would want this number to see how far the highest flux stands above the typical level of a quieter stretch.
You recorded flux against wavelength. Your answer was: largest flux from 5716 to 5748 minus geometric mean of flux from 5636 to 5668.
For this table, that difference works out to 0.2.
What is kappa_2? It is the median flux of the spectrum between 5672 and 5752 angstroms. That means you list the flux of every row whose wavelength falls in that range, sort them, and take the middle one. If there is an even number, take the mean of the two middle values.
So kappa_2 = 161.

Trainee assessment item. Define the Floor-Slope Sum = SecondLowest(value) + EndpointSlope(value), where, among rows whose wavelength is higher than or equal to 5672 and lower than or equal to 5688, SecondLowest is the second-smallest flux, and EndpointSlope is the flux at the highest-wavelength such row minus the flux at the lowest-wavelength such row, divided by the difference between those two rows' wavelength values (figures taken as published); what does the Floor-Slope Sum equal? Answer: 164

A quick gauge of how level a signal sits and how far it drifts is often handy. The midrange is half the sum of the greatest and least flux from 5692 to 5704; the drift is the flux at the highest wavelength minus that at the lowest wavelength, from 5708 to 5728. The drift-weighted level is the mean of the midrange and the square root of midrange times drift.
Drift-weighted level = 92.2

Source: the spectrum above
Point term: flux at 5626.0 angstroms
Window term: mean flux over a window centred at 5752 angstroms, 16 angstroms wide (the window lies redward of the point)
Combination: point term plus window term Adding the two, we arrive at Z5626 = 323.3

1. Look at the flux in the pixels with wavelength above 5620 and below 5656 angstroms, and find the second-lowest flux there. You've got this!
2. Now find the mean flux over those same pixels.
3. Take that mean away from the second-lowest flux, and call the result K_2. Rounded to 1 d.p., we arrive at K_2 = -2.3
